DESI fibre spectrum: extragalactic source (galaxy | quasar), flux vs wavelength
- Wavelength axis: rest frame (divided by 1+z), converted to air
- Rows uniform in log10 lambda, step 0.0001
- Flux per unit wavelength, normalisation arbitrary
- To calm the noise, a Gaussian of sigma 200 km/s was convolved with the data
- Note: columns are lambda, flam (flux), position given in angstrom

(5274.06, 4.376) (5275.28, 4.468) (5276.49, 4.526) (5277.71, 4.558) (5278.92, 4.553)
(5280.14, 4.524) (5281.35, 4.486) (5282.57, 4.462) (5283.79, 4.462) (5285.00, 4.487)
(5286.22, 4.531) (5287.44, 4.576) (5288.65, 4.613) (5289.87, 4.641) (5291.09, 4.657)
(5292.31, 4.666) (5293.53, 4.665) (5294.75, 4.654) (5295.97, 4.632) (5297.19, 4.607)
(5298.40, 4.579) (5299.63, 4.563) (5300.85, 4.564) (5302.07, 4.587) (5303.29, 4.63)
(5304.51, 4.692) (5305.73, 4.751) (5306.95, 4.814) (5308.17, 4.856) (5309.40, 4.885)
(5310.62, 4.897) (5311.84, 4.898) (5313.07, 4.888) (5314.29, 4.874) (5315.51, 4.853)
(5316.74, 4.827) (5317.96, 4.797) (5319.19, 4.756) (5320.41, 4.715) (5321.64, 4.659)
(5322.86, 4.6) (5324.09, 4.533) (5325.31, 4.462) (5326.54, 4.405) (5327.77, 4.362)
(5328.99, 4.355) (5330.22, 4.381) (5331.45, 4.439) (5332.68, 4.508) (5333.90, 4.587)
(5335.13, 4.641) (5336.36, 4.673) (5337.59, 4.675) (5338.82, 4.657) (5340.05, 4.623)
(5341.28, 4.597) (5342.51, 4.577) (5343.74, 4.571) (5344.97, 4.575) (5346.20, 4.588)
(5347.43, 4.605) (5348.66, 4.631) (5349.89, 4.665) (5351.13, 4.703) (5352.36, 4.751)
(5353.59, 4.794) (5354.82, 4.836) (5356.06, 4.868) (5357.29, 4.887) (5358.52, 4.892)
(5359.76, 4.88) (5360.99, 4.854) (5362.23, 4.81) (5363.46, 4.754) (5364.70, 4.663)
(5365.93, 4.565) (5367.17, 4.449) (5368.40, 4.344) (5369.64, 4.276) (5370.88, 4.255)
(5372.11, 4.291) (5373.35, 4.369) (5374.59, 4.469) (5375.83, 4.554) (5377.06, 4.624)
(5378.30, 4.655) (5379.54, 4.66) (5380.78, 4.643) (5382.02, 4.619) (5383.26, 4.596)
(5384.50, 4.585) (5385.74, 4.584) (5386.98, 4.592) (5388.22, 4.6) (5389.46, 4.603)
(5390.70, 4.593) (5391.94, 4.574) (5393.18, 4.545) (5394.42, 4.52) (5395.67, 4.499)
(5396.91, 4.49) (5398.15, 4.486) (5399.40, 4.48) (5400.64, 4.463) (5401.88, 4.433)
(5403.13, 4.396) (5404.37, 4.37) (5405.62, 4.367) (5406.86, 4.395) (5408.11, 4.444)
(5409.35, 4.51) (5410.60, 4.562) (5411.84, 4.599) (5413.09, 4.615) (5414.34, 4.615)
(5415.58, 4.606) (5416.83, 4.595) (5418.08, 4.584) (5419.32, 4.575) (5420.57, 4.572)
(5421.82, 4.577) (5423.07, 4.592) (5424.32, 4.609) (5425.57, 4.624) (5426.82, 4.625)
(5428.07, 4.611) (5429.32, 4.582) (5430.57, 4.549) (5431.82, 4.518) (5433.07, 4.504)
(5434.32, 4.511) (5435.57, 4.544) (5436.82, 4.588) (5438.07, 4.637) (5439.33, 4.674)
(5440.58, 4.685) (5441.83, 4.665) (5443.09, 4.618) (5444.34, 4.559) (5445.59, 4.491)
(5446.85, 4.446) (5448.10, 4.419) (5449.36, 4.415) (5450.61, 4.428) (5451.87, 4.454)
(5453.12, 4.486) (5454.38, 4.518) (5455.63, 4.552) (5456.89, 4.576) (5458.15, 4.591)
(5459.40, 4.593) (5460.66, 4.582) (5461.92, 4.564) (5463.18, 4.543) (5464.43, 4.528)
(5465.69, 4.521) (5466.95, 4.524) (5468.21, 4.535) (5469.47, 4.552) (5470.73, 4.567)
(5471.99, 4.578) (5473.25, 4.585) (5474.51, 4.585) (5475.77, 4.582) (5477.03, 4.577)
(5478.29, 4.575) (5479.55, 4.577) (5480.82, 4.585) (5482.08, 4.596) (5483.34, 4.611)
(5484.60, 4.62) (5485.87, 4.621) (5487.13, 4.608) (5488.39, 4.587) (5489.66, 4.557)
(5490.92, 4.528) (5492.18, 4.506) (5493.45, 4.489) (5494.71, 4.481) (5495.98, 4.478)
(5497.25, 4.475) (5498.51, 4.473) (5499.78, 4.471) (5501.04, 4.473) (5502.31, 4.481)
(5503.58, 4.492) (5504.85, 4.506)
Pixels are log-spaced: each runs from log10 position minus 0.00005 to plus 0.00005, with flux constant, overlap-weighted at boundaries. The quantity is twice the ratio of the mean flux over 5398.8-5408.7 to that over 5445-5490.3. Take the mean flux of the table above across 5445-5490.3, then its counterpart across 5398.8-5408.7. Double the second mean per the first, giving 1.94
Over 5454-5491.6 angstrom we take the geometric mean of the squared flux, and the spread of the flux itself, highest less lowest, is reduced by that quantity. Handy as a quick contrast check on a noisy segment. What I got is -20.8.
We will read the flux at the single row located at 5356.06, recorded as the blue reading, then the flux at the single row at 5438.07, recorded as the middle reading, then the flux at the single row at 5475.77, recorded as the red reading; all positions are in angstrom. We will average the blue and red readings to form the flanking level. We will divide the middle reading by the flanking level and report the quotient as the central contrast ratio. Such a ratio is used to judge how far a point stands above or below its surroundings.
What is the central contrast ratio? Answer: 0.981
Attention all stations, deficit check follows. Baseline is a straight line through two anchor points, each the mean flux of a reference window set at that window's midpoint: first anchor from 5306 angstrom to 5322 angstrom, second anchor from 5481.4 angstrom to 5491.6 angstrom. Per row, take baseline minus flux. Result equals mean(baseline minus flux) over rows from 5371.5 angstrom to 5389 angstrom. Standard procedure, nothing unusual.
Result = 0.18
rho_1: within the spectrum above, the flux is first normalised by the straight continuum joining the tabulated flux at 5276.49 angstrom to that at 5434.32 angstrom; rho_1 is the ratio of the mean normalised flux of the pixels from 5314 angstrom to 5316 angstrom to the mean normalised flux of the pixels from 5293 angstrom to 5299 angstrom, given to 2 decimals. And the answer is 1.05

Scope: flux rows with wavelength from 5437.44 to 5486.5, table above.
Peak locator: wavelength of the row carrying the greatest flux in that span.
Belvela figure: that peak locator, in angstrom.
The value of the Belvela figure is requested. 5440.58 angstrom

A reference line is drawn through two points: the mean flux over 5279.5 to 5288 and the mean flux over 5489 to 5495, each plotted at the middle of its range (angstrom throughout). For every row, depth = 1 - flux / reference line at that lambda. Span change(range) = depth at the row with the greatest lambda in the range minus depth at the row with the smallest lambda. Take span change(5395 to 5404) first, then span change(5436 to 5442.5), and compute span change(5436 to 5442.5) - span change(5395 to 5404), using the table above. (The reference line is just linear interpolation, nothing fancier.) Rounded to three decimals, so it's -0.040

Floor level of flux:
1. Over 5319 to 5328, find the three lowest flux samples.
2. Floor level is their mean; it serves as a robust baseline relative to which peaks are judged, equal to 4.41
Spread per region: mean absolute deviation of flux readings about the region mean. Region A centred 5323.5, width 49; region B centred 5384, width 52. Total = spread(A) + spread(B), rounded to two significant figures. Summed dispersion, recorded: 0.25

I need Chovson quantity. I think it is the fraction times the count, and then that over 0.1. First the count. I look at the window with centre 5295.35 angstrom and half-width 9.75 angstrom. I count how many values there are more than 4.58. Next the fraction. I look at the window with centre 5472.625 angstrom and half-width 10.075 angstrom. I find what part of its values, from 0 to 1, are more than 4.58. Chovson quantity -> 34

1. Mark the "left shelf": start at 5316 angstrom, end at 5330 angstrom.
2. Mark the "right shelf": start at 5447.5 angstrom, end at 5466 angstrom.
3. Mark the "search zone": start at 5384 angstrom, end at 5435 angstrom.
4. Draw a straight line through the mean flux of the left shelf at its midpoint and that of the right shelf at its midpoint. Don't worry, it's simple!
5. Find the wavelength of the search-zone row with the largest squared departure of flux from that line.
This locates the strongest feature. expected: 5405.62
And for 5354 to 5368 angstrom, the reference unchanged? 5358.52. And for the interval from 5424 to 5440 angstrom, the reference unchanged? 5439.33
